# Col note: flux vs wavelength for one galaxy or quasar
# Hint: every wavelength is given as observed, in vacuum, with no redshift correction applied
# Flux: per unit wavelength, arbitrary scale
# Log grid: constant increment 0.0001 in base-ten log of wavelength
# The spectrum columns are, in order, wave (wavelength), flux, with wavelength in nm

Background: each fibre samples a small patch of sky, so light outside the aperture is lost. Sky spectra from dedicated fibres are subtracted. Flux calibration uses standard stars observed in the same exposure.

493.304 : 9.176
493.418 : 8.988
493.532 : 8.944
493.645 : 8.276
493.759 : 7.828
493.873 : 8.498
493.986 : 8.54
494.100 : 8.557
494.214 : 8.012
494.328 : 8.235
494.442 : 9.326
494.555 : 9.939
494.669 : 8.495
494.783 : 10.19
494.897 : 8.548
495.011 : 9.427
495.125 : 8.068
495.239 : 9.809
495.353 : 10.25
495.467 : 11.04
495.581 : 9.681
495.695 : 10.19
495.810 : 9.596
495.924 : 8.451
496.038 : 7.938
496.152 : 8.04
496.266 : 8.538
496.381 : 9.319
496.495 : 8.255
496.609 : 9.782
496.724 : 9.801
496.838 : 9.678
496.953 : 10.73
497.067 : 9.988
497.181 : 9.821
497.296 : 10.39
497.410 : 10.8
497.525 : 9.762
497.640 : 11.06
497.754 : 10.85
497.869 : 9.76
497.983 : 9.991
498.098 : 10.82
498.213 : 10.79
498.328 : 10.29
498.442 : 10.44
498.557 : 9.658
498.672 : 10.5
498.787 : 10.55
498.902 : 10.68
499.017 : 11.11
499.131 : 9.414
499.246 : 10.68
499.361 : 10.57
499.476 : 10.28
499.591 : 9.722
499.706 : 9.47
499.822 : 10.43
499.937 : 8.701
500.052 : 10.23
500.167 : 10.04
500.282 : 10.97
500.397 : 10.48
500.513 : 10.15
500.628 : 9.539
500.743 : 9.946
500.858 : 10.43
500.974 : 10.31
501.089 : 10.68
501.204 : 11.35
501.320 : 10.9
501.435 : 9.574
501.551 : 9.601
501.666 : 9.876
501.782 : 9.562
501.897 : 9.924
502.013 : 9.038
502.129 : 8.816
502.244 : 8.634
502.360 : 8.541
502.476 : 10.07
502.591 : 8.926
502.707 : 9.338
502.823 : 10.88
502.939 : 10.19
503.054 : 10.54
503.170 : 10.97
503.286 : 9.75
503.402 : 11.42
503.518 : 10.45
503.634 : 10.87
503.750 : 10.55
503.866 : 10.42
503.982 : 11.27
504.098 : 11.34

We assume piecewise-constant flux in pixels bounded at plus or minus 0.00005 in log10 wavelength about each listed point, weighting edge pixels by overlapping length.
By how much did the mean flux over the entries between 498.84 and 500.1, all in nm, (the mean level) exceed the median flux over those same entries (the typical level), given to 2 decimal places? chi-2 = -0.16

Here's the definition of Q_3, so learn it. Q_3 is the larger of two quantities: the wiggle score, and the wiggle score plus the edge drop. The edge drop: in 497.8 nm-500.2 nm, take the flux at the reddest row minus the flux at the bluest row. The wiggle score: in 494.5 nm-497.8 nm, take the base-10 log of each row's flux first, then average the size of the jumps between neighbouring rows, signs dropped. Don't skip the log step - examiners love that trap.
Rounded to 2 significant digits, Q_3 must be 0.32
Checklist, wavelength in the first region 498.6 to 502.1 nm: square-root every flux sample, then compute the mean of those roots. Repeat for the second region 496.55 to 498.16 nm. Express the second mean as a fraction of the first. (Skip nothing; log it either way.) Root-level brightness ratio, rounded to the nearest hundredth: 1.00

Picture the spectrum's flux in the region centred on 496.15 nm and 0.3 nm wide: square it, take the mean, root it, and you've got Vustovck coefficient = 8.2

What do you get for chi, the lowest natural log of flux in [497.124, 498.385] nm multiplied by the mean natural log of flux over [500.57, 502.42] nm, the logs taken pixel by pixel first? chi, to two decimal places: 5.19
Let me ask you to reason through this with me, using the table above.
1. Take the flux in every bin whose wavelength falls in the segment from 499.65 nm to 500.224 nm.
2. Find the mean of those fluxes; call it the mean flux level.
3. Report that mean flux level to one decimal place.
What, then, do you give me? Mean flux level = 9.8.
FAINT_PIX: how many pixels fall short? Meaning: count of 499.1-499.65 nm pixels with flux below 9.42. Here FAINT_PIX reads 1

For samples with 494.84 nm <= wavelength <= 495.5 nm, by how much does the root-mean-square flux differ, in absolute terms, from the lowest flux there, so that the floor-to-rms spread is 1.5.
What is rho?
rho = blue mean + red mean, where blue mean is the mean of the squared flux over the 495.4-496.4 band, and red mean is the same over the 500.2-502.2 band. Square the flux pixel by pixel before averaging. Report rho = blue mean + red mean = 187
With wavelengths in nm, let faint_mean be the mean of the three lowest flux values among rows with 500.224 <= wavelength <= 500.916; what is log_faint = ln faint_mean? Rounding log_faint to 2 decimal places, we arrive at 2.29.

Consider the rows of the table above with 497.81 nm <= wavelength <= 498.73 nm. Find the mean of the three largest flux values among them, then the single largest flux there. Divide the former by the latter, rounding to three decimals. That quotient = 0.989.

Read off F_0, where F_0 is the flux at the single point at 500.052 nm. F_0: 10.23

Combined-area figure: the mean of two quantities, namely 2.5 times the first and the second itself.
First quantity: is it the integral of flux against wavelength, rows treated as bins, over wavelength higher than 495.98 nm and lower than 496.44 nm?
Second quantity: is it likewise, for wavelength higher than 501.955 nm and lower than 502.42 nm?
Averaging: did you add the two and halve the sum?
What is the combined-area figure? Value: 6.9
